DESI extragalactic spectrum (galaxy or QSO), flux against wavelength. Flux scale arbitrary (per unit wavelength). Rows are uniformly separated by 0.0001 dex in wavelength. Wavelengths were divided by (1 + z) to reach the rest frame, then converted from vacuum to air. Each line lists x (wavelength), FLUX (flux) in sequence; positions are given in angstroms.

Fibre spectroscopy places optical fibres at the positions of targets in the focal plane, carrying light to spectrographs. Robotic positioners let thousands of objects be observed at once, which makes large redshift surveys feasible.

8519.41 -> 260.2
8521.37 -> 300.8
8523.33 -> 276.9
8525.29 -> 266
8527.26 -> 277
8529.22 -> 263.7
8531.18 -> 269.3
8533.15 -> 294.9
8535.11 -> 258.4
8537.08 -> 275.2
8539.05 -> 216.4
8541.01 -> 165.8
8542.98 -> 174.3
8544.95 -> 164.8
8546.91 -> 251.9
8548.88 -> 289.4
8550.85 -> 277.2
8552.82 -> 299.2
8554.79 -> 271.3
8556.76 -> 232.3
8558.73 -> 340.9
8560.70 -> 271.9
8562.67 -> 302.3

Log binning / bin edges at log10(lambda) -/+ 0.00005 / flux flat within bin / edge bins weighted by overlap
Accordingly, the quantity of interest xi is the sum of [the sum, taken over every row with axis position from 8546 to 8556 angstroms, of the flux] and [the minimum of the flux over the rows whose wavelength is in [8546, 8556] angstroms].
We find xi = 1641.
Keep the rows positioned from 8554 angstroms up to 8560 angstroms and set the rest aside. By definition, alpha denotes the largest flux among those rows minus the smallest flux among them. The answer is 109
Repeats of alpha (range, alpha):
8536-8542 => 109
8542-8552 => 125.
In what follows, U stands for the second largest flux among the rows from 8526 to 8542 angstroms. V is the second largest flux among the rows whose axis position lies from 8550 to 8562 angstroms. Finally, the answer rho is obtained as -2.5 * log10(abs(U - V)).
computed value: -3.4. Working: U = 277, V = 299.2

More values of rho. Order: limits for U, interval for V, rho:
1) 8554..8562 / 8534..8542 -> -2.8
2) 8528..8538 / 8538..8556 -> -2.9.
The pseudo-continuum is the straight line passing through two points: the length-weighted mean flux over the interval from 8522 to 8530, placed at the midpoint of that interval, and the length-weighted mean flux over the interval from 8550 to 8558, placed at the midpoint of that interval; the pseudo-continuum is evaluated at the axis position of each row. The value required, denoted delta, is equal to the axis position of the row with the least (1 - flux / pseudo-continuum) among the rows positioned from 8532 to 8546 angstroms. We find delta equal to 8533.15 angstroms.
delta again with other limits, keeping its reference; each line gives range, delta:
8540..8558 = 8552.82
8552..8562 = 8558.73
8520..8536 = 8521.37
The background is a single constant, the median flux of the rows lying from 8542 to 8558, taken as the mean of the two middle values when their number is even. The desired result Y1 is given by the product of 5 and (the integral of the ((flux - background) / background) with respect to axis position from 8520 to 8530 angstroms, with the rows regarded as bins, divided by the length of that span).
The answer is 0.28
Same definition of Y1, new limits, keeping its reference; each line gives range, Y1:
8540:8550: -0.98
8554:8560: 0.38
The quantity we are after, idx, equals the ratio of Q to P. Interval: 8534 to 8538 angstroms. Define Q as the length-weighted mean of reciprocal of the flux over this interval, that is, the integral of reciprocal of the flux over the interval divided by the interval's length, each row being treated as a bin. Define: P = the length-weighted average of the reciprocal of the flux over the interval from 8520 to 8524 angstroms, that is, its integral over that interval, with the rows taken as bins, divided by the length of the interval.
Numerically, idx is 1.07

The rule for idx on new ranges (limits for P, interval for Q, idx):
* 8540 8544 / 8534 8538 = 0.64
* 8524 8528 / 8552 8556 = 0.97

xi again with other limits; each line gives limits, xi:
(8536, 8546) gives 1161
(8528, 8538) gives 1620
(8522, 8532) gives 1617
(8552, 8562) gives 1648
